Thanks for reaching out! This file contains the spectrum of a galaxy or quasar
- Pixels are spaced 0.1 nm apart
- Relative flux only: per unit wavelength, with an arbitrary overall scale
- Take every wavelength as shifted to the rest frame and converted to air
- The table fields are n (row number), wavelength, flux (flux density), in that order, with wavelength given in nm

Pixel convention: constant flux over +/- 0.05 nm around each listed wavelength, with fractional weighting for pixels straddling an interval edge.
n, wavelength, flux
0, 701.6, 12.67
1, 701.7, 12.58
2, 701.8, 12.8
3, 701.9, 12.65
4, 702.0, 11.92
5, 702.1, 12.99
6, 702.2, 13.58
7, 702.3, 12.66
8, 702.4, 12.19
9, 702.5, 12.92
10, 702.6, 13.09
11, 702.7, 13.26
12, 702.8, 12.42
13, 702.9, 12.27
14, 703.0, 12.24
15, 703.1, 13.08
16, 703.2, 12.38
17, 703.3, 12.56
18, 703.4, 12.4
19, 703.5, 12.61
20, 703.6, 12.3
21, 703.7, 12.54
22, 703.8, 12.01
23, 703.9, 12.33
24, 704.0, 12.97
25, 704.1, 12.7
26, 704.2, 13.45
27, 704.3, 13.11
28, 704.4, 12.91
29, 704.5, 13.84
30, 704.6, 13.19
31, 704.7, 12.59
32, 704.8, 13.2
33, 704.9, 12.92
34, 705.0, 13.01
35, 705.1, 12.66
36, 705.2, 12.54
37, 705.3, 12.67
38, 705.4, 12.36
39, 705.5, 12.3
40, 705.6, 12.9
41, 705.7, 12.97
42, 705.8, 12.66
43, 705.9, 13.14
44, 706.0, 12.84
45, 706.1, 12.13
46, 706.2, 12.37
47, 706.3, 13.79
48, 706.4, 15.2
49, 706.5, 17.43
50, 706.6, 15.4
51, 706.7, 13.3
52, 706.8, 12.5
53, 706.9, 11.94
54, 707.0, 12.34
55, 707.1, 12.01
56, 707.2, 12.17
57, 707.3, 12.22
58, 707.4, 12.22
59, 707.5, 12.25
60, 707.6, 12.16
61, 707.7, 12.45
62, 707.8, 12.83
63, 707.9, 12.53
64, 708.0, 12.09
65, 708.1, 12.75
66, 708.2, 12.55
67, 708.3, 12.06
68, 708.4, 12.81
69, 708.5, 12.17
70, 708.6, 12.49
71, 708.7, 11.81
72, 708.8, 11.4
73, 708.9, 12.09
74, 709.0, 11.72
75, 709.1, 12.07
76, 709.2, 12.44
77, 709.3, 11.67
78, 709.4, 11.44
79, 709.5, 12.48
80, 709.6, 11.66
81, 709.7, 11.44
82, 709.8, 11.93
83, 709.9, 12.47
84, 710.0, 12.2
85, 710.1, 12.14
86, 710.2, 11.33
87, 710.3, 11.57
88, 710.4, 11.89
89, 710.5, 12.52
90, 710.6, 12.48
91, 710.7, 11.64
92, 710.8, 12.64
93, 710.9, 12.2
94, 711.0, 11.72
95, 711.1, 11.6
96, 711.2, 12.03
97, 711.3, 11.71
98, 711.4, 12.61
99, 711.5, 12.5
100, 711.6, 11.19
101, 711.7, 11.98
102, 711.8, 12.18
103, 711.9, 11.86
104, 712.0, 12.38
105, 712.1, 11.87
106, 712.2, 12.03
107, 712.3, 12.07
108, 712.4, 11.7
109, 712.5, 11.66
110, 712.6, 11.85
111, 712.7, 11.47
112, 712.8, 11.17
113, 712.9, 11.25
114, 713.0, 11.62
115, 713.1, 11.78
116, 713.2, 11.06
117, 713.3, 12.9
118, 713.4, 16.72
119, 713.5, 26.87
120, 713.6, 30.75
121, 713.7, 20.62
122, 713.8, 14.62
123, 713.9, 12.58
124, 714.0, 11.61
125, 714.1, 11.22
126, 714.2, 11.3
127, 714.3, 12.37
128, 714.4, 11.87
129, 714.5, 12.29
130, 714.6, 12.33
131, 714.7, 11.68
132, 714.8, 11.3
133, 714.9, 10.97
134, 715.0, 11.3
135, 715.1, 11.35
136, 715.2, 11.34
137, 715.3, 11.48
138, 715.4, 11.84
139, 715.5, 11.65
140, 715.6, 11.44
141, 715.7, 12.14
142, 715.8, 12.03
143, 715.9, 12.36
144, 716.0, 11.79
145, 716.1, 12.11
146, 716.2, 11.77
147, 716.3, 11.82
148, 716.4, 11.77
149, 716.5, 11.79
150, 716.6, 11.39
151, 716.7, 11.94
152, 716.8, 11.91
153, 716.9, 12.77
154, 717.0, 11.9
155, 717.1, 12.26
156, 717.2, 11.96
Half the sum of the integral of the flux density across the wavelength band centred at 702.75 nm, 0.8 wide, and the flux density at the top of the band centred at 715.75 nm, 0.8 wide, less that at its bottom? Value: 5.2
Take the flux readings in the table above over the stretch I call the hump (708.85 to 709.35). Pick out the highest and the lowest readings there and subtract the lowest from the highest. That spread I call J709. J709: 0.77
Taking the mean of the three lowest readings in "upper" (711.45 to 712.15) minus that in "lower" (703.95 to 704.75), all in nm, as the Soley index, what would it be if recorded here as -1.1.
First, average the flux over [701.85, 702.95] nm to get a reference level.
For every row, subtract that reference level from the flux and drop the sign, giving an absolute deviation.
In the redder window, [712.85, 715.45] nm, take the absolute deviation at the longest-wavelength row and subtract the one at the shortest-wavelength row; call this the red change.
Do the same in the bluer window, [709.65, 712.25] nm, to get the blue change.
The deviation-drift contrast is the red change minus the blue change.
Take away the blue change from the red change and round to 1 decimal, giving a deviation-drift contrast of 0.0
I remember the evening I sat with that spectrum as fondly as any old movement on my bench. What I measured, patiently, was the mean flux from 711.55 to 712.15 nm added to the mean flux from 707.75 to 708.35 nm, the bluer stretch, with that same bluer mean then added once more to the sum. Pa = 36.85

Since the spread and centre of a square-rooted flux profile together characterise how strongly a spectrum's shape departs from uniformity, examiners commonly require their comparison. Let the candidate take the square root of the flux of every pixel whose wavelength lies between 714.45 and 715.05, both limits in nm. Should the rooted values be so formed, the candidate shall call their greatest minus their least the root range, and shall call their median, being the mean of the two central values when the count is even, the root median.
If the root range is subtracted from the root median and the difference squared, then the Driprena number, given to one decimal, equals 10.2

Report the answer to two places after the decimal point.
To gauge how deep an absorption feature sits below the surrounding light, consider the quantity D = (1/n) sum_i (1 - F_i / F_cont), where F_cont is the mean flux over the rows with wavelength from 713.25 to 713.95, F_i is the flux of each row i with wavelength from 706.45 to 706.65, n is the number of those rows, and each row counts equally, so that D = 0.15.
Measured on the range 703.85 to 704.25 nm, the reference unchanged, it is 0.33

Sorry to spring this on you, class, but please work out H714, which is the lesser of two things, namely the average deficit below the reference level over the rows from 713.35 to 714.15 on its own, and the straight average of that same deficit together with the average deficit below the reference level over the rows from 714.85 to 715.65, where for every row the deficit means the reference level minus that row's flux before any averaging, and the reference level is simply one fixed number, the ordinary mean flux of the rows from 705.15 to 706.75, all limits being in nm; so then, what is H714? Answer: -4.7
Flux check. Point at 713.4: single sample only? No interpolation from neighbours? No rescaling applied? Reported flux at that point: 16.72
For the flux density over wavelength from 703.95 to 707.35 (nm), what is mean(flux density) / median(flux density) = 1.014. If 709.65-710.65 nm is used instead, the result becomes 0.997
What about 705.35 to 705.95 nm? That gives 0.995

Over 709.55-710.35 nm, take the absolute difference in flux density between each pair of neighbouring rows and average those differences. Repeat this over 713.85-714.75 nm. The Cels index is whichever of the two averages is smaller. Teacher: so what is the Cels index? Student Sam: 0.38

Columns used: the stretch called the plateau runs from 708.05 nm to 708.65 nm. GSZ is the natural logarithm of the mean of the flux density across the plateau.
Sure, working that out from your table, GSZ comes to 2.52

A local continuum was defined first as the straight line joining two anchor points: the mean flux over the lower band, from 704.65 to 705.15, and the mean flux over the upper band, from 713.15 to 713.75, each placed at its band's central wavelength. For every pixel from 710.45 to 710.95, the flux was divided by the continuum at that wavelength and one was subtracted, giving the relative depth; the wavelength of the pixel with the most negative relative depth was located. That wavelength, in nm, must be 710.7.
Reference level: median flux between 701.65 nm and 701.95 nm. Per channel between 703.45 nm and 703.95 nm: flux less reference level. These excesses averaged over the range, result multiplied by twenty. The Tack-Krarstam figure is -6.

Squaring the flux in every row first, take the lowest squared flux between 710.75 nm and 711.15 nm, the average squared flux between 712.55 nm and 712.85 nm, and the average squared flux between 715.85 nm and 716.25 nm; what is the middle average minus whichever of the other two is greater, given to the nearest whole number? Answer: -12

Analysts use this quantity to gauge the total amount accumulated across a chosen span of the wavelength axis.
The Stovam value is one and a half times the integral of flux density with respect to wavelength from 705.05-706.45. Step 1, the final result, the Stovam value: 27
